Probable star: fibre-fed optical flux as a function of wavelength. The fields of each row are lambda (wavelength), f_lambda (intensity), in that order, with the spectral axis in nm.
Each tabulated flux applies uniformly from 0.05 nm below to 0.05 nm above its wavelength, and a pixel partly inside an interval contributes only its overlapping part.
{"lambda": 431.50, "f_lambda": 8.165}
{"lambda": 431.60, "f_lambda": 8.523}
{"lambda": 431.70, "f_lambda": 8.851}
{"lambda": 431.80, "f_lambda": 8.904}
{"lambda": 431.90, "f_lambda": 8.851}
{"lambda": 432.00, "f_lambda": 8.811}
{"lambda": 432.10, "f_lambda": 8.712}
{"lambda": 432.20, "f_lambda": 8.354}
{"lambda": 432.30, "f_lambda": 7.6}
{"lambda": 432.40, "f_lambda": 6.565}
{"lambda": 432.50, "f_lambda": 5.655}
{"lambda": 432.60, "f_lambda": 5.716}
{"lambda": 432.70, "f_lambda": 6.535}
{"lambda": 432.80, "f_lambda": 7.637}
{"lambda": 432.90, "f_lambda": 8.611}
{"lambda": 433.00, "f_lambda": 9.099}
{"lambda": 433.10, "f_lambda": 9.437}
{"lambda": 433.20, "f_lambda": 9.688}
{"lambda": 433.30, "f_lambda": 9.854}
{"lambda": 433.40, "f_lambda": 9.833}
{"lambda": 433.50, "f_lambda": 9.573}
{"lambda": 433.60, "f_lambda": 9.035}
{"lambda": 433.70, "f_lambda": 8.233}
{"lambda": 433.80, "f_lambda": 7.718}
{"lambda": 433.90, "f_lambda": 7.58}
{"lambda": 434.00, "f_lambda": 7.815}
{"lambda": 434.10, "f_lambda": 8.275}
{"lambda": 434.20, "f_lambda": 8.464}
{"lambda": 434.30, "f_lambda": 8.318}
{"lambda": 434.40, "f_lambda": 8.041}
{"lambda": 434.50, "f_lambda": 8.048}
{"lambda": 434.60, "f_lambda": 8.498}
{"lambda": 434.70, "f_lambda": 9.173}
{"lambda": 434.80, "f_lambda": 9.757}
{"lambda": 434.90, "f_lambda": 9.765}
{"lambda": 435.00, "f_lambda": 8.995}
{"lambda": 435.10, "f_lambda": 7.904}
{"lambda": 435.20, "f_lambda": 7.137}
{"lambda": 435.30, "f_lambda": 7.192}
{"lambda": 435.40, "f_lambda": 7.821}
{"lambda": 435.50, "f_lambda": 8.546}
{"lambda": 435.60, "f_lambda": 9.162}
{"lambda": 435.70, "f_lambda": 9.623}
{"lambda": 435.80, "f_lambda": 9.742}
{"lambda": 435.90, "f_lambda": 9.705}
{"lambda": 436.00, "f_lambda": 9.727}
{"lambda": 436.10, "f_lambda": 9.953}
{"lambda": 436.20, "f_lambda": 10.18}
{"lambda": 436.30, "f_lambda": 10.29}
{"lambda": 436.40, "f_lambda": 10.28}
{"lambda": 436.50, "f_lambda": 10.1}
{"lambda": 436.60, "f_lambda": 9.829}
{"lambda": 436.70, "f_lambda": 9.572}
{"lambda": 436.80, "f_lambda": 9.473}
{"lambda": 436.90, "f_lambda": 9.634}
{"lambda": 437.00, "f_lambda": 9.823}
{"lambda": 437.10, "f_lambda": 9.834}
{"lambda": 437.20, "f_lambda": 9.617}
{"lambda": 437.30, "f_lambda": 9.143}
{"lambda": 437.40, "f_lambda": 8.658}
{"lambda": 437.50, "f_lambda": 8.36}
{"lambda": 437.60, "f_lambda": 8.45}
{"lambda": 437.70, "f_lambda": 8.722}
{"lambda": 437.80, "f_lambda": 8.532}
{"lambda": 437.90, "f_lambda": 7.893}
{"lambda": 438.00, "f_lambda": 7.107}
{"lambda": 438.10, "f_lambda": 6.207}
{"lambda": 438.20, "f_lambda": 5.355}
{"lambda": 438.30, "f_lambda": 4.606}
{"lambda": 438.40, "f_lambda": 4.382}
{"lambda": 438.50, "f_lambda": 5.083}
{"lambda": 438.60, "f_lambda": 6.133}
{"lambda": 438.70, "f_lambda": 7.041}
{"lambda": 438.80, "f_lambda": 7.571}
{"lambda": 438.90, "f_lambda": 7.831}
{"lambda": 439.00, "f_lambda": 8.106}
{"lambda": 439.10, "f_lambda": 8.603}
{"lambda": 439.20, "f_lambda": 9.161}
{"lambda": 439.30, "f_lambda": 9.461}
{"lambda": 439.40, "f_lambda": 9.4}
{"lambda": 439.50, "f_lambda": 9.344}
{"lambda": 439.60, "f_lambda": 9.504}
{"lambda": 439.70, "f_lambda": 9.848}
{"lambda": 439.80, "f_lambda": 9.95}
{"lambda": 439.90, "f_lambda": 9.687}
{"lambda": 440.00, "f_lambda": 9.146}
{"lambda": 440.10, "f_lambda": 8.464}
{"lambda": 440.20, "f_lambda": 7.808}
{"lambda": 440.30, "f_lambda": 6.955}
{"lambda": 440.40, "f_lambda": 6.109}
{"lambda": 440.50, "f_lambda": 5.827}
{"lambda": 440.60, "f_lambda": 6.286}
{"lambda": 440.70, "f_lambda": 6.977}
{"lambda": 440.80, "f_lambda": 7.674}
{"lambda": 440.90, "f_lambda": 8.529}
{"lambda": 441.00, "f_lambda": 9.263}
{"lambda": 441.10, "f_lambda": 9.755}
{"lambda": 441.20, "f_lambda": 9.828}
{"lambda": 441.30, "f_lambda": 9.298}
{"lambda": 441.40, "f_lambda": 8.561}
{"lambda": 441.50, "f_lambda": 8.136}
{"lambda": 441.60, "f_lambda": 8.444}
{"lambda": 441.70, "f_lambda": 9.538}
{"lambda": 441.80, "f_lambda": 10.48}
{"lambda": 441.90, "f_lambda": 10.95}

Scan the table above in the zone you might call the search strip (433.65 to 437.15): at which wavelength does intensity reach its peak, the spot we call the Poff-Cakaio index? 436.30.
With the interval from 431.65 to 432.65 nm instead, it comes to 431.80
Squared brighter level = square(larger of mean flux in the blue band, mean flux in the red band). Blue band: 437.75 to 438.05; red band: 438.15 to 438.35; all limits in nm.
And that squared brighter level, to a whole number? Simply 62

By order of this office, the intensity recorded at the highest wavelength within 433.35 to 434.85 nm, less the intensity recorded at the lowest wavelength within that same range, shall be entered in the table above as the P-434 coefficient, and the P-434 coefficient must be 0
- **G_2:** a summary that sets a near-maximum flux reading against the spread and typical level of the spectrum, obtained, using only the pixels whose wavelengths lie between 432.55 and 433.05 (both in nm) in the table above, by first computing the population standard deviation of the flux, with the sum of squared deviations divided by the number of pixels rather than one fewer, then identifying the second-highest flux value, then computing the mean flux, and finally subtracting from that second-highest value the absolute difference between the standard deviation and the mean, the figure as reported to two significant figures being 2.4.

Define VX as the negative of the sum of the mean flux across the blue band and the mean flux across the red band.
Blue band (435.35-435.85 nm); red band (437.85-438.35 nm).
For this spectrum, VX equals -15.2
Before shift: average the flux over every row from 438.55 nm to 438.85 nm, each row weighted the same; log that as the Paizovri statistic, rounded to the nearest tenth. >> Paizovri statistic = 6.9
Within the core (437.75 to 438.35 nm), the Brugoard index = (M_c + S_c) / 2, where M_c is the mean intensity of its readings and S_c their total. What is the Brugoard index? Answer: 23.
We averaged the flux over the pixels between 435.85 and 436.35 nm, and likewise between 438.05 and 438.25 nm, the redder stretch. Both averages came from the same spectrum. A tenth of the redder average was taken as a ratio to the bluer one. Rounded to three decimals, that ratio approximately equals 0.058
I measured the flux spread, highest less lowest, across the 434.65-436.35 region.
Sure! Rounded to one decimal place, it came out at 3.2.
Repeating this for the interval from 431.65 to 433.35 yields 4.2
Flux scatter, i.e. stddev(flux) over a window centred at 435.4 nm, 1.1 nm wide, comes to 1.0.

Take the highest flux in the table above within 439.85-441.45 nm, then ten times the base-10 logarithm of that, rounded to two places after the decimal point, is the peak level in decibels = 9.92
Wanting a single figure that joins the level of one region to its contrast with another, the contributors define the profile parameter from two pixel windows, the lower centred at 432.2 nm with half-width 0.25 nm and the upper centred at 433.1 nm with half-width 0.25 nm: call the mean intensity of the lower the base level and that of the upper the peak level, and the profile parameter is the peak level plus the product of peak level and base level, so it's 84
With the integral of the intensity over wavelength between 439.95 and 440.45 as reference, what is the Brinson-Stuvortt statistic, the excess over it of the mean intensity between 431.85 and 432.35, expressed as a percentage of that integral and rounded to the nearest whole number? 120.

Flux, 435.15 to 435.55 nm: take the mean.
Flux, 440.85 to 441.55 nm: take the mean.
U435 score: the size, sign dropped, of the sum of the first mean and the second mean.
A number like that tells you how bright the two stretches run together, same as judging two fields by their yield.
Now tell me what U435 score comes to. 16.7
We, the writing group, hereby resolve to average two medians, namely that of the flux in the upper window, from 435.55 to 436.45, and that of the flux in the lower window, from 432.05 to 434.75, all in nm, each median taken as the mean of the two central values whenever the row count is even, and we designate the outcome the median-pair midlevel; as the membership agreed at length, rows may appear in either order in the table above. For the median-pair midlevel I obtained 9.0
